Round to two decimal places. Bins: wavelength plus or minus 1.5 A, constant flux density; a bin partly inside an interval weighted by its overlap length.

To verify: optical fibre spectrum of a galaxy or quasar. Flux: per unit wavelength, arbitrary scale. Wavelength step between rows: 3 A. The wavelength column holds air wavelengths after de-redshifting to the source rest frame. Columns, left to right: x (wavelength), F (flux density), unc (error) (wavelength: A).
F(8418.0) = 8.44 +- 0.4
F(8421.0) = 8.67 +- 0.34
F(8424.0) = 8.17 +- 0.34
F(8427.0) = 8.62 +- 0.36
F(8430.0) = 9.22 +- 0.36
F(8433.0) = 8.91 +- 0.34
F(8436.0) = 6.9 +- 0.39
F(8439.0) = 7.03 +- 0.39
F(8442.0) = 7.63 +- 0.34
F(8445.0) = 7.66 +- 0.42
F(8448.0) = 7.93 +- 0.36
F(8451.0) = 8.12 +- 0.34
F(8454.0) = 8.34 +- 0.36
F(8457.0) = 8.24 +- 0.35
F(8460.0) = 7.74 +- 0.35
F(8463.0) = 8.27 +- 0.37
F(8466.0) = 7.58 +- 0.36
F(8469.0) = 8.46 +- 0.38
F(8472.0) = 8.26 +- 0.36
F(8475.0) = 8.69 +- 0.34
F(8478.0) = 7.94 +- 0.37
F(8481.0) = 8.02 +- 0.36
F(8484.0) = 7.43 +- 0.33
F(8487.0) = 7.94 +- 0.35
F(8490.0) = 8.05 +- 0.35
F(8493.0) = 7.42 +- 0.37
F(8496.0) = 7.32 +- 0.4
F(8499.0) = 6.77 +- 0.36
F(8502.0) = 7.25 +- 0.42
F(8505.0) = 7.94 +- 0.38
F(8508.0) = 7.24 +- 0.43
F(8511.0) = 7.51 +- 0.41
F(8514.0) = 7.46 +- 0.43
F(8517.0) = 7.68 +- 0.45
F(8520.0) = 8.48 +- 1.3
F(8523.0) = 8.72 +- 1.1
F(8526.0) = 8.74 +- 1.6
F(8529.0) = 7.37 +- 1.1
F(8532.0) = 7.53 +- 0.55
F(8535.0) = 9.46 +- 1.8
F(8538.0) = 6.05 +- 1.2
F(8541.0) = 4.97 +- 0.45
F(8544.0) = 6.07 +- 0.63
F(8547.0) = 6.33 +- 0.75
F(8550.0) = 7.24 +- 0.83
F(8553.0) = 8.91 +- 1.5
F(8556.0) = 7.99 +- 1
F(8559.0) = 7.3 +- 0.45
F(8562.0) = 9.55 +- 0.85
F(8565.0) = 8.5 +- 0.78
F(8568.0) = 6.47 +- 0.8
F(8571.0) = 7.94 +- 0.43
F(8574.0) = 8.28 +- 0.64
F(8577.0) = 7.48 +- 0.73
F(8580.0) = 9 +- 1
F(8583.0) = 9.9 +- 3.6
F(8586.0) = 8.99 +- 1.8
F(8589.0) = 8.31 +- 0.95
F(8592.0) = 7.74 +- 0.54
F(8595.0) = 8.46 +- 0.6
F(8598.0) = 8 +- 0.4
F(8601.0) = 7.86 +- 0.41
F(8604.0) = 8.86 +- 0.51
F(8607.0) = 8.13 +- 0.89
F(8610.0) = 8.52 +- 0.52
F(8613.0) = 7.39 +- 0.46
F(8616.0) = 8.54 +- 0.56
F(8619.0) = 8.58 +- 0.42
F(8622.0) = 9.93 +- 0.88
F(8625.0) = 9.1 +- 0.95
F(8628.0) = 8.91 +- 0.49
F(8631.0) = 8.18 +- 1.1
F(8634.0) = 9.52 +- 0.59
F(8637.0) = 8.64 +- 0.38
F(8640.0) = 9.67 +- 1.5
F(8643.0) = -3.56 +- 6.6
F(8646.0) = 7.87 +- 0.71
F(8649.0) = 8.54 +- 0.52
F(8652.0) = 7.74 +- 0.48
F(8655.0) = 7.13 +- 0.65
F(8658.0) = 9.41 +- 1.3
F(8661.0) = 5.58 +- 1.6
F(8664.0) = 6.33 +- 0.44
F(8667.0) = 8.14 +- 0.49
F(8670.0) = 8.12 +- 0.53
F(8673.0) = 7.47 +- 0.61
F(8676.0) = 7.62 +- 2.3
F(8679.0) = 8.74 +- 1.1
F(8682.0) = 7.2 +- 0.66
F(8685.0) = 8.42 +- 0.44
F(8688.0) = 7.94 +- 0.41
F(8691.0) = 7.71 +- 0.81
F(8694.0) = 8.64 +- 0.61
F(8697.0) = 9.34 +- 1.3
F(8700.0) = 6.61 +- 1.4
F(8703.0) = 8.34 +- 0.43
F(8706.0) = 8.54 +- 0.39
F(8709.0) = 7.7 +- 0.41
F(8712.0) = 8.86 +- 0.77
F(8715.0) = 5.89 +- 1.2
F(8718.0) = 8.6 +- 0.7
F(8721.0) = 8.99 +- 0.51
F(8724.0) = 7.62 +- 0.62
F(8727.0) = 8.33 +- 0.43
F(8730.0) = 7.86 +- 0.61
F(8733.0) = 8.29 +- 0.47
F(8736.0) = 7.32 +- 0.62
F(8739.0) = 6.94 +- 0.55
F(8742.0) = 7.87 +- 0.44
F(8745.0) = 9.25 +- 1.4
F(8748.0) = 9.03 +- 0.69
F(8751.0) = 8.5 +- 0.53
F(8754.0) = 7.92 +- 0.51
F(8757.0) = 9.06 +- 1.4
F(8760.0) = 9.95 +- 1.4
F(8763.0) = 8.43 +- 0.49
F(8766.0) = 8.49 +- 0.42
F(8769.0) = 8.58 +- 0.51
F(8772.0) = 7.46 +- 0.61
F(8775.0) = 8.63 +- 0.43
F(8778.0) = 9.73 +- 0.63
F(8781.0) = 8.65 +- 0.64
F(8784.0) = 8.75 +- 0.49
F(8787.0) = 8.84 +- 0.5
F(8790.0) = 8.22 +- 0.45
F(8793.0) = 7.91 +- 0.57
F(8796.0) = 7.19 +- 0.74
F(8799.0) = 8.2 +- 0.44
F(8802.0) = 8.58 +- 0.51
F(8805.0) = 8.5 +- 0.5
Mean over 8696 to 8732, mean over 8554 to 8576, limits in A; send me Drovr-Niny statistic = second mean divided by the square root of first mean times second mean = 1.00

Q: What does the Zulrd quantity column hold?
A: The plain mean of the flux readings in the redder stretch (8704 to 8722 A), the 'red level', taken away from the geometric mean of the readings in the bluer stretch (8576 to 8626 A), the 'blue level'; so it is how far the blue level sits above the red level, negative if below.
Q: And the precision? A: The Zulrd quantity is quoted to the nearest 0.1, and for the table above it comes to 0.4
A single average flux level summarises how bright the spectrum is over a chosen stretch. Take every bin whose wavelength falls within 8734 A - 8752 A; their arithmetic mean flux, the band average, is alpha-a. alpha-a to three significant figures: 8.15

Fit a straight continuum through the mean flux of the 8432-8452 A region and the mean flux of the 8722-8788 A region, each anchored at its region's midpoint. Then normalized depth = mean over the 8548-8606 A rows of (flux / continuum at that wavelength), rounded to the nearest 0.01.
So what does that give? 1.03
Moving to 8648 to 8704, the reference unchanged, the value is 0.95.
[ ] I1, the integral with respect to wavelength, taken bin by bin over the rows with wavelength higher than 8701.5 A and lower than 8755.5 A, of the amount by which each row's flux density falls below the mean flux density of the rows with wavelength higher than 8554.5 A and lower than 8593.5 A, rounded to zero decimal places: 9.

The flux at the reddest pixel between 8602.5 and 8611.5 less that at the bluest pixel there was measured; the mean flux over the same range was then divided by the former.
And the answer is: -25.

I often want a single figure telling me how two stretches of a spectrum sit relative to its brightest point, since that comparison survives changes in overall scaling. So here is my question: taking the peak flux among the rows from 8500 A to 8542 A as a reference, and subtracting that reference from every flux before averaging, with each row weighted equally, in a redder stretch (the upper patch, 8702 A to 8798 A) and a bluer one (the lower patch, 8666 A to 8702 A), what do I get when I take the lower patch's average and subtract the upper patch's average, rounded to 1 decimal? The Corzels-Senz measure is -0.3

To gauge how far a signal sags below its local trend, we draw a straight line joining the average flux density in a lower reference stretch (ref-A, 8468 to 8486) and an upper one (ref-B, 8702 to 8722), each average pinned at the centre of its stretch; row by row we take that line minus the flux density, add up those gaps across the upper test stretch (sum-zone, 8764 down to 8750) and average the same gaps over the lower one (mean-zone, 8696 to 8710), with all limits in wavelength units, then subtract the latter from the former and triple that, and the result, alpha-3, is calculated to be -10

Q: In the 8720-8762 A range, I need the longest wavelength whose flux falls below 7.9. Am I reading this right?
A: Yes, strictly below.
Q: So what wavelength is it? 8742.0 A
